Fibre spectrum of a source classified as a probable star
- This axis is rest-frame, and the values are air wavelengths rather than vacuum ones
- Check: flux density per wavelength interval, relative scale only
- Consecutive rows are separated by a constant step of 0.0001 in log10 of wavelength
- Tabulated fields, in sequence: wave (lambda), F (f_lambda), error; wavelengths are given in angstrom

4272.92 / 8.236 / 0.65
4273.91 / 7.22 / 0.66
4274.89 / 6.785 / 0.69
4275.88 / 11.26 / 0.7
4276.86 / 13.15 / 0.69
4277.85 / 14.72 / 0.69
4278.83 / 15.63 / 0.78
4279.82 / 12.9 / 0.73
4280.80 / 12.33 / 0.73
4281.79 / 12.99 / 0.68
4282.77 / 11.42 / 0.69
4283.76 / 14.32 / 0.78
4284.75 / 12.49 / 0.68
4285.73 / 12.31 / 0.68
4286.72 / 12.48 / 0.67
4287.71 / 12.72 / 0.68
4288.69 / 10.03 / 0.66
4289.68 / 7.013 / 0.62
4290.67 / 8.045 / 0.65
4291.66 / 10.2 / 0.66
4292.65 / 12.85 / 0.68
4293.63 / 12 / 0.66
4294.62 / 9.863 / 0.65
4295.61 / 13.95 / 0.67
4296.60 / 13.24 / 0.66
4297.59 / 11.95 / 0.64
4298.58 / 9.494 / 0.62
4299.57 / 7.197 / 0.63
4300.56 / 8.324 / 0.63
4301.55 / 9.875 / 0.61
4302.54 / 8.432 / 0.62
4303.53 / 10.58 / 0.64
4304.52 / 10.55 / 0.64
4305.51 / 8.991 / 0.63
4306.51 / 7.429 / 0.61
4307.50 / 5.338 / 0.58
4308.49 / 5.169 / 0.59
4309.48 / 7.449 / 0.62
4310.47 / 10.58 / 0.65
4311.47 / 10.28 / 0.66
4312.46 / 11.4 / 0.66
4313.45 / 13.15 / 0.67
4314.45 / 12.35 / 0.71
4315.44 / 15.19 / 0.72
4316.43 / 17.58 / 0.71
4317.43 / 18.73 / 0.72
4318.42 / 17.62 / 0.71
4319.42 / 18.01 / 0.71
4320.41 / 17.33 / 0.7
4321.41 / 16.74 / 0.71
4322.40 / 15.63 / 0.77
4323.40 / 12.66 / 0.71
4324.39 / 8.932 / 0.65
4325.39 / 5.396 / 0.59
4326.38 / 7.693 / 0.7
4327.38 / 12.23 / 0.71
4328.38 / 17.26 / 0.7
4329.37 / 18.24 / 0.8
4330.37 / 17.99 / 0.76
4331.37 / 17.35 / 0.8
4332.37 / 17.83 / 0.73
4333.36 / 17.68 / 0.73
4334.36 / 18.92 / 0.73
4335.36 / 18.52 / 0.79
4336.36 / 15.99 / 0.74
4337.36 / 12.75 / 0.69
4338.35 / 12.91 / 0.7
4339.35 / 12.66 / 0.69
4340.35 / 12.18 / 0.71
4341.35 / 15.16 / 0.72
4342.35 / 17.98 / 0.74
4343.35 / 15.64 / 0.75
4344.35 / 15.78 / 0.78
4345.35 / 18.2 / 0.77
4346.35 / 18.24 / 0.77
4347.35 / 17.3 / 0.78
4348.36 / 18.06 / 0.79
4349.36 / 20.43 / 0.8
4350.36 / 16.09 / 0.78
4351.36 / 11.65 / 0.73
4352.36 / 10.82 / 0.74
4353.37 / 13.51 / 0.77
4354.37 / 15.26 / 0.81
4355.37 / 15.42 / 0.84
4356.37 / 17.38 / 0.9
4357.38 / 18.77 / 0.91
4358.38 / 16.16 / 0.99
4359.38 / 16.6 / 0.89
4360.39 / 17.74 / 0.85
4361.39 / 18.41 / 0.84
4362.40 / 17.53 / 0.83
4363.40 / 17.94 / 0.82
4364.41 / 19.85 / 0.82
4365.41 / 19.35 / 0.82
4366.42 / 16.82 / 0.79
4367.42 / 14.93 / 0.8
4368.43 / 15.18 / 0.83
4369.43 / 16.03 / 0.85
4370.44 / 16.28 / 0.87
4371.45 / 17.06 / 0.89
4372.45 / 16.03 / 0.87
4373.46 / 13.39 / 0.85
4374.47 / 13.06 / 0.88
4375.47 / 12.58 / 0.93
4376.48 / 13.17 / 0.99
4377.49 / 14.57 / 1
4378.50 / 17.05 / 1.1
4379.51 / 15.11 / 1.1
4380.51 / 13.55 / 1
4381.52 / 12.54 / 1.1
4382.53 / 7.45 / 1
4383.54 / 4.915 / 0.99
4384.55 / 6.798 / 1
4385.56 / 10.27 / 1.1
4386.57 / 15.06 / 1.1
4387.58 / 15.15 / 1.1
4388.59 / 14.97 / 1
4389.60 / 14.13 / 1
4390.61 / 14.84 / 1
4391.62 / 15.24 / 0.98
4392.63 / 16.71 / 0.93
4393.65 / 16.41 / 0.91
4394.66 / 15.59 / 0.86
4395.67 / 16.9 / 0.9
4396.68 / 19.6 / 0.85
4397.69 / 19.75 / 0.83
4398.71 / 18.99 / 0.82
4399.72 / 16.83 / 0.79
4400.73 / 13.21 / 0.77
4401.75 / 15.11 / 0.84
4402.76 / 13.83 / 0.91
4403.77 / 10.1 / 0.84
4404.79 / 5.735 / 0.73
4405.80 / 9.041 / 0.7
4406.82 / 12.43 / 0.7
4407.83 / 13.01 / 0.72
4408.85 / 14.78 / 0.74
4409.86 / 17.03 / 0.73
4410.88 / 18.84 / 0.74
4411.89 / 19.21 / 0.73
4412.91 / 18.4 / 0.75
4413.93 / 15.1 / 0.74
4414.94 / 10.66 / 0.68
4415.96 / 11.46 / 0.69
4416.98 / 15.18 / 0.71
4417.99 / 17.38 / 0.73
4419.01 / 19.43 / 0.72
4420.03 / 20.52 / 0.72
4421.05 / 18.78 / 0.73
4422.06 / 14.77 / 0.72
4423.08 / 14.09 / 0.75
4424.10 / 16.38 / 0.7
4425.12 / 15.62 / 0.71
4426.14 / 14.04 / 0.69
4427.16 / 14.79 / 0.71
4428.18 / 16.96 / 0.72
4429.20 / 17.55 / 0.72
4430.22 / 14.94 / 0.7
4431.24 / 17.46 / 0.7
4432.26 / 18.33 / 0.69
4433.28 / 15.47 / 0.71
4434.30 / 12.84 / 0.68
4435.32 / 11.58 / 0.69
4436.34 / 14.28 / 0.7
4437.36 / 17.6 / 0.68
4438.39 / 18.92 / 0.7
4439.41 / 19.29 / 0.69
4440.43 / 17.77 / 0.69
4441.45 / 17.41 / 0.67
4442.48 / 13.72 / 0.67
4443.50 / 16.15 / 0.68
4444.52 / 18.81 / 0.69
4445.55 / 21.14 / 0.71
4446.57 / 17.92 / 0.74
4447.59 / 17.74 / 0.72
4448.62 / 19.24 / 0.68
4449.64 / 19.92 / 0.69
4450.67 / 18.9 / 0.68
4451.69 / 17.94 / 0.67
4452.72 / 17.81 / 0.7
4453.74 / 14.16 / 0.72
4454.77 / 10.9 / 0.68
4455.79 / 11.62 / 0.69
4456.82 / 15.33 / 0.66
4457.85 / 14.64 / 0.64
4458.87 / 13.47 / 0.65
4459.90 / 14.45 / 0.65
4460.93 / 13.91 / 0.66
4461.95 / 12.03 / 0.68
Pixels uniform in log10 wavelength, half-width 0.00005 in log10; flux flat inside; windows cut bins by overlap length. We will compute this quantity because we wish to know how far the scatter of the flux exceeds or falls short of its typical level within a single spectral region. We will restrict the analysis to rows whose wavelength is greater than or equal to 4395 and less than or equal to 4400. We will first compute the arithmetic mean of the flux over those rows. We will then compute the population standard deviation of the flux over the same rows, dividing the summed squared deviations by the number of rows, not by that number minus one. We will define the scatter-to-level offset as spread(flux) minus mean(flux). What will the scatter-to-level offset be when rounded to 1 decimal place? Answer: -17.1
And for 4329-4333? -17.5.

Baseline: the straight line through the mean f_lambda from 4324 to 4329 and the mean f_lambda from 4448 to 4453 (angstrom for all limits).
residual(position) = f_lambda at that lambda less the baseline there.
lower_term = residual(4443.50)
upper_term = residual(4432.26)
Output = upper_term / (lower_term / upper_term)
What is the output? 0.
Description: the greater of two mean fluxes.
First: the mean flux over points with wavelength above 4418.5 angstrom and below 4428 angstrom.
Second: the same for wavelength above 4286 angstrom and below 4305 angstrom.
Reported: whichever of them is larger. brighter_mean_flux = 16.5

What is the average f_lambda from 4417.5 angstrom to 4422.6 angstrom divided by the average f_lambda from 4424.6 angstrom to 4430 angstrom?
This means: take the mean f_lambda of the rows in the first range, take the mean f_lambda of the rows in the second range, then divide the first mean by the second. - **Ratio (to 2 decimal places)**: 1.15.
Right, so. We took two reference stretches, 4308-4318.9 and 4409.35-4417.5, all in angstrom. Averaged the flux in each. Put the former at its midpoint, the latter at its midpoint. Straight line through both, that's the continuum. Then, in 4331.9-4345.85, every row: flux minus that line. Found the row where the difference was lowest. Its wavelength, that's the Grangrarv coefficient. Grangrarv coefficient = 4340.35 angstrom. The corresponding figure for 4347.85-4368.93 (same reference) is 4352.36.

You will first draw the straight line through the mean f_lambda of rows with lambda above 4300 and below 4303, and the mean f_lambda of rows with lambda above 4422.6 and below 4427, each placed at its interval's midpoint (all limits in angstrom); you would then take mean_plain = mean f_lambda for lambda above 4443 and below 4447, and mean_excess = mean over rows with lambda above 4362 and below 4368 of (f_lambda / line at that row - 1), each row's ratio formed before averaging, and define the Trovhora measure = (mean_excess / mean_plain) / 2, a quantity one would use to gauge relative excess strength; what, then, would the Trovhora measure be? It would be 0.013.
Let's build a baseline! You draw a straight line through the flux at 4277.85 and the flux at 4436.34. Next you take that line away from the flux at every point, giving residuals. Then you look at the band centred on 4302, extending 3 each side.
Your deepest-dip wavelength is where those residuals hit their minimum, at 4299.57 angstrom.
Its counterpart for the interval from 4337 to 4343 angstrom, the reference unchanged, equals 4340.35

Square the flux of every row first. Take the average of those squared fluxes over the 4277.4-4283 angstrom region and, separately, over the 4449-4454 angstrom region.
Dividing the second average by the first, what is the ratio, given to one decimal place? 1.8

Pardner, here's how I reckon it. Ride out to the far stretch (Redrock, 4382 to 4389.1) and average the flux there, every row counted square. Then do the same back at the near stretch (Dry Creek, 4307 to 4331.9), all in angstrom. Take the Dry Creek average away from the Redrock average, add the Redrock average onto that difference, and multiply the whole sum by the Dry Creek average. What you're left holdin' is 107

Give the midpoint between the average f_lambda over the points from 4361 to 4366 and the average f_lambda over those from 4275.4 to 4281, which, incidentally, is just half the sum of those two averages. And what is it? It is 16.0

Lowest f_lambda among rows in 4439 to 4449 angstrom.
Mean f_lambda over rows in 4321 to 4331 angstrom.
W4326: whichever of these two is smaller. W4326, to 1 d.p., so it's 13.3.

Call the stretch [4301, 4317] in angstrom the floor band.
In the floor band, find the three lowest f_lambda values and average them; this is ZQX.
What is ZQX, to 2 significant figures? 6.0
